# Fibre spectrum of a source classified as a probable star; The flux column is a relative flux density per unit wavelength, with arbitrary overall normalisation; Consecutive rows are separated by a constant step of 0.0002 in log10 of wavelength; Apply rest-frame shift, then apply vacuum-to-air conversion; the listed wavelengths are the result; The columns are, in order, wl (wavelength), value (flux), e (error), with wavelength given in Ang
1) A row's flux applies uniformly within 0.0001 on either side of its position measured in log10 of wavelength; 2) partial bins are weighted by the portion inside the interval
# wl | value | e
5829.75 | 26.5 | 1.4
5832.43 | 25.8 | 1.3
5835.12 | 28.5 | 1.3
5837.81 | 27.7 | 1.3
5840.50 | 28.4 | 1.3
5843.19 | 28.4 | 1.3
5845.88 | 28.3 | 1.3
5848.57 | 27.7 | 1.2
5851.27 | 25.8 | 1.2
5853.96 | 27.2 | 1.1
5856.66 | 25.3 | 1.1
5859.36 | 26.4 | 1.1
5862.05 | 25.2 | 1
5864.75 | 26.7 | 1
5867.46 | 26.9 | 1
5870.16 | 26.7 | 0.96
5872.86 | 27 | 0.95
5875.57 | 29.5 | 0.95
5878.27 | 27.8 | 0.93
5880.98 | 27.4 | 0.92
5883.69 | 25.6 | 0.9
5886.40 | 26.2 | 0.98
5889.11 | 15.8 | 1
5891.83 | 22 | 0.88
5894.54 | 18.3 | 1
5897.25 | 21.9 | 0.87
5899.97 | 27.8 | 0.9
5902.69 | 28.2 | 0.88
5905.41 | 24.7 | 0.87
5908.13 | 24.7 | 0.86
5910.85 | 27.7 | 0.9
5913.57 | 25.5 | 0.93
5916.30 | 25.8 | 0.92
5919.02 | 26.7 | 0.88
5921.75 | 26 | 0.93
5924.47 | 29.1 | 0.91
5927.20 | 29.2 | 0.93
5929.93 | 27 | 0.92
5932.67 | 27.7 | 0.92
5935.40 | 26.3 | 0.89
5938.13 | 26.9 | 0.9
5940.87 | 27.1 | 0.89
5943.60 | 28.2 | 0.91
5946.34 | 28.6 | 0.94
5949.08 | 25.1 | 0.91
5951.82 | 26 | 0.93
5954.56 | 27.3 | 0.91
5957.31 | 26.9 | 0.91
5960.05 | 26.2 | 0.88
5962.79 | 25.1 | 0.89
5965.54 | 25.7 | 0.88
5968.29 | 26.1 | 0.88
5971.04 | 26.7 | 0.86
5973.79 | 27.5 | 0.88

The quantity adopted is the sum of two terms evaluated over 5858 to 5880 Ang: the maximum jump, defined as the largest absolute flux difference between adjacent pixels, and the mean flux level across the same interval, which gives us 29.5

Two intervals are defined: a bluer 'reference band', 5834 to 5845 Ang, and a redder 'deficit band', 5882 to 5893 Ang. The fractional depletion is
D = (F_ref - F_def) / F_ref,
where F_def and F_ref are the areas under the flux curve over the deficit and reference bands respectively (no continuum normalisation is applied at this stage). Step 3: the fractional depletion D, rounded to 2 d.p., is 0.20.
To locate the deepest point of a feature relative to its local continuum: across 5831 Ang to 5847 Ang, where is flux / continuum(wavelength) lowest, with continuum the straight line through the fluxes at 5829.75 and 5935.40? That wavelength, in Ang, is 5832.43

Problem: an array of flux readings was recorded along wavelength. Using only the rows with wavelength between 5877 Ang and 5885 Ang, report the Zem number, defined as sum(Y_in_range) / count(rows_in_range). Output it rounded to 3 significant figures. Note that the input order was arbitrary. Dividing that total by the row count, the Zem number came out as 26.9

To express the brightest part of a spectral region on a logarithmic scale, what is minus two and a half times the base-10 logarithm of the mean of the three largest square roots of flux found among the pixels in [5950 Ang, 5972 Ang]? -1.79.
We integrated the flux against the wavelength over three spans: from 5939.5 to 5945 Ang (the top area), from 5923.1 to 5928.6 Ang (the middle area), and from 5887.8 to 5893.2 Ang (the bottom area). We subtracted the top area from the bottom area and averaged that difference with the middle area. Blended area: 55.2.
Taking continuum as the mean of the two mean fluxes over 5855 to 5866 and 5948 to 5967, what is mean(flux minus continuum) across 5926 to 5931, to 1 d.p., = 2.1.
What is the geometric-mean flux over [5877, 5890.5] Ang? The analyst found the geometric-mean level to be 24.1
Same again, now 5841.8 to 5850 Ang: 28.1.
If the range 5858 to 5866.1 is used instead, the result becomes 26.1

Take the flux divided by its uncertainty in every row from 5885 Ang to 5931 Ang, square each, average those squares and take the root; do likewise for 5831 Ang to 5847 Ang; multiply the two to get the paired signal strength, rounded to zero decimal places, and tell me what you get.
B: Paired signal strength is 598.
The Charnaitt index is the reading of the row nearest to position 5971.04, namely 26.7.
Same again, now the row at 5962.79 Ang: 25.1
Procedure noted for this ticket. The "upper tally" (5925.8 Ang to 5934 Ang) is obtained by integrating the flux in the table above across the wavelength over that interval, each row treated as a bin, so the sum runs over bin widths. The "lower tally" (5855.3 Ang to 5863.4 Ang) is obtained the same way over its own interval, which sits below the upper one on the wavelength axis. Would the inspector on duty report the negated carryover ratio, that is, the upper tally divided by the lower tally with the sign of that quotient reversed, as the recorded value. -1.10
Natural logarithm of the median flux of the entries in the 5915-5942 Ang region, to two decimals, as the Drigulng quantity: 3.29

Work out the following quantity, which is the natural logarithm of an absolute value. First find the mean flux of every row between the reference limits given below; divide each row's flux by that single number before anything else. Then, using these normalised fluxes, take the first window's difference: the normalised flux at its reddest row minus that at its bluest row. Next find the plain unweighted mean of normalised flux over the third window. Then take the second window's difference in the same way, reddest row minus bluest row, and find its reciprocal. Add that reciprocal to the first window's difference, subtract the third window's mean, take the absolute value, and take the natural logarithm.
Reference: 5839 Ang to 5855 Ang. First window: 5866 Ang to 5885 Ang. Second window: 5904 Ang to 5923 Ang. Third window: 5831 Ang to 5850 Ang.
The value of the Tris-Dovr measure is 3.0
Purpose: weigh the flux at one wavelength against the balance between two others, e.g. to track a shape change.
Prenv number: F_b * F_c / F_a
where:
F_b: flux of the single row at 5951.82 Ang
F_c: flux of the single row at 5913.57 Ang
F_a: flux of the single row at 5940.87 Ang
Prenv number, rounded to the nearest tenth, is 24.5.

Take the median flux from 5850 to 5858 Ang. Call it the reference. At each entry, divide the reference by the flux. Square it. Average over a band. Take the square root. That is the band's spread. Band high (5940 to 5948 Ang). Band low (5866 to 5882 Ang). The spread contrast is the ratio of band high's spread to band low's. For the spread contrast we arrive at 0.98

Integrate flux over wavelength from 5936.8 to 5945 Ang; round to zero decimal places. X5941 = 225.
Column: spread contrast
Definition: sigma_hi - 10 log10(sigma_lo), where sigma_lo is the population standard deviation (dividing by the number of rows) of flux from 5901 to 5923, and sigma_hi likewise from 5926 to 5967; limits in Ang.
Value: 0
